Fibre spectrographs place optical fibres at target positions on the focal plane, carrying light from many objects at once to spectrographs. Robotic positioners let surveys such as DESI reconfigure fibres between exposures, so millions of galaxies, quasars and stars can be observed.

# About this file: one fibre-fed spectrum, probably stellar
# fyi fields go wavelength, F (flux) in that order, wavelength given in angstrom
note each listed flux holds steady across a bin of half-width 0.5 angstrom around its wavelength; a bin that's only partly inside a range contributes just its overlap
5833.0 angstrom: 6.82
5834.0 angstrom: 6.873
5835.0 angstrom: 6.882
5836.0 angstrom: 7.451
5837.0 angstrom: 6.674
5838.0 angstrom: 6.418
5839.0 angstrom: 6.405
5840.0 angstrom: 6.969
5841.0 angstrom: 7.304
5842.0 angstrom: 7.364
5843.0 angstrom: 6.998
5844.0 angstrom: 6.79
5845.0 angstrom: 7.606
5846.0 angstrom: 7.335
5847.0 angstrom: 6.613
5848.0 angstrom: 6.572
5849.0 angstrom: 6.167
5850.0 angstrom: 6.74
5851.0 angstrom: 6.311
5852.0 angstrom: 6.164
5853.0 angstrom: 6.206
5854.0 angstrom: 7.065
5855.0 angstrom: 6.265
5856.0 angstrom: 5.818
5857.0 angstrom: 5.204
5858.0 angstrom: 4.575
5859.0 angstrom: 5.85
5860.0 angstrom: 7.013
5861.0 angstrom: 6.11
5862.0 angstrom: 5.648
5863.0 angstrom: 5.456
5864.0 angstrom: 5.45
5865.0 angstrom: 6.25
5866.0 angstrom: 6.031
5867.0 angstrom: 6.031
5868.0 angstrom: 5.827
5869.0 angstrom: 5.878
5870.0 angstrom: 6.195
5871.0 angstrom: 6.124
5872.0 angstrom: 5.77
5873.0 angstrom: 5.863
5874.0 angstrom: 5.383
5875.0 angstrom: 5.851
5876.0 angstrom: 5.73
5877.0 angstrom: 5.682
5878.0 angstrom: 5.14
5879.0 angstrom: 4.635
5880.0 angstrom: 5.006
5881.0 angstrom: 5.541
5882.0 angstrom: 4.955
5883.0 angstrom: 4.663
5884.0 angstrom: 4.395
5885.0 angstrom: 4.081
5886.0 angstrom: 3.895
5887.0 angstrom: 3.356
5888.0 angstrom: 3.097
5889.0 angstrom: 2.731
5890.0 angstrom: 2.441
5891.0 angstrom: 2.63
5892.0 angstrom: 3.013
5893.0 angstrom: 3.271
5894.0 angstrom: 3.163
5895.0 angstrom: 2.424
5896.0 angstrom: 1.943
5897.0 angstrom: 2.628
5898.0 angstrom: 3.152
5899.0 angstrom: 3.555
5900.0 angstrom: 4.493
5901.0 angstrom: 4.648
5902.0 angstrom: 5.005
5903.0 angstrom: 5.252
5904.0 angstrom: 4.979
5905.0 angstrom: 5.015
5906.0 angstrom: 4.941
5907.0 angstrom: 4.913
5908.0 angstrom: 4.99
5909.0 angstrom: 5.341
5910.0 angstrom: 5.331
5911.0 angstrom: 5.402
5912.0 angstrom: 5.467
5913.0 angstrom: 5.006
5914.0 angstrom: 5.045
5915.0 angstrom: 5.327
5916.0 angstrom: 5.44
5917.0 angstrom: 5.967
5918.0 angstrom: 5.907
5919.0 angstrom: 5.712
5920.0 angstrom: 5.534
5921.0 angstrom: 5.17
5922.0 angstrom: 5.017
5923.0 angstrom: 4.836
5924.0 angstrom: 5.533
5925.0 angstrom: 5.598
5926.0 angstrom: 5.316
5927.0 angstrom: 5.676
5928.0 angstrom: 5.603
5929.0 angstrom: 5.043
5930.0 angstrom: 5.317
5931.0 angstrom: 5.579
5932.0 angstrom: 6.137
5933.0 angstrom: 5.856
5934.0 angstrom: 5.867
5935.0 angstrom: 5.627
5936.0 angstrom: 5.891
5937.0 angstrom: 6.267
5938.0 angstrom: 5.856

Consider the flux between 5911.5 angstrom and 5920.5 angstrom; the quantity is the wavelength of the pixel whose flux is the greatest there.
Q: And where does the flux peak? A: 5917.0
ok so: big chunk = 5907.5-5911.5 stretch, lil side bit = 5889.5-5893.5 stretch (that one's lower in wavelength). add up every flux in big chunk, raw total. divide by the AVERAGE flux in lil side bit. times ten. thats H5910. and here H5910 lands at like 74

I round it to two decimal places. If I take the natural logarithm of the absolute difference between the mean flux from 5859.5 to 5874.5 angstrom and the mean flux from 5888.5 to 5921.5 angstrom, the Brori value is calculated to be 0.42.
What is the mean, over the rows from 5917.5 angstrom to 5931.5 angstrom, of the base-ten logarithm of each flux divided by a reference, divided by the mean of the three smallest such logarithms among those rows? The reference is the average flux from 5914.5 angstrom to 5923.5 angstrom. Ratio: 0.1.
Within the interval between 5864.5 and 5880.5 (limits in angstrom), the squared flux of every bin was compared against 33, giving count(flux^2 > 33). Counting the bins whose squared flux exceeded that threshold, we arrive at 10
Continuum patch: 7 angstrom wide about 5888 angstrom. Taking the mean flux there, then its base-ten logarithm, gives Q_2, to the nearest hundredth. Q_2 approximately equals 0.50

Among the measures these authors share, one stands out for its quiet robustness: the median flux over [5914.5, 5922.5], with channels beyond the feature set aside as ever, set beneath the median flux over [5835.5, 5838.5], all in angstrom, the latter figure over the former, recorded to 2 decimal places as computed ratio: 1.22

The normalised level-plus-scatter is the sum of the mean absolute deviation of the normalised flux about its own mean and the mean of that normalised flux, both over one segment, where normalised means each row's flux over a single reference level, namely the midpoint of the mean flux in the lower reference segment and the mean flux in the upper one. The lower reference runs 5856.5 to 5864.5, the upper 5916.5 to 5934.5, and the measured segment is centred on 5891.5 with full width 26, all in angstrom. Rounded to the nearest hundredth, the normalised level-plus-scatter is 0.85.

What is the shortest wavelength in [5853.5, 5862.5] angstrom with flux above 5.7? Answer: 5854.0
